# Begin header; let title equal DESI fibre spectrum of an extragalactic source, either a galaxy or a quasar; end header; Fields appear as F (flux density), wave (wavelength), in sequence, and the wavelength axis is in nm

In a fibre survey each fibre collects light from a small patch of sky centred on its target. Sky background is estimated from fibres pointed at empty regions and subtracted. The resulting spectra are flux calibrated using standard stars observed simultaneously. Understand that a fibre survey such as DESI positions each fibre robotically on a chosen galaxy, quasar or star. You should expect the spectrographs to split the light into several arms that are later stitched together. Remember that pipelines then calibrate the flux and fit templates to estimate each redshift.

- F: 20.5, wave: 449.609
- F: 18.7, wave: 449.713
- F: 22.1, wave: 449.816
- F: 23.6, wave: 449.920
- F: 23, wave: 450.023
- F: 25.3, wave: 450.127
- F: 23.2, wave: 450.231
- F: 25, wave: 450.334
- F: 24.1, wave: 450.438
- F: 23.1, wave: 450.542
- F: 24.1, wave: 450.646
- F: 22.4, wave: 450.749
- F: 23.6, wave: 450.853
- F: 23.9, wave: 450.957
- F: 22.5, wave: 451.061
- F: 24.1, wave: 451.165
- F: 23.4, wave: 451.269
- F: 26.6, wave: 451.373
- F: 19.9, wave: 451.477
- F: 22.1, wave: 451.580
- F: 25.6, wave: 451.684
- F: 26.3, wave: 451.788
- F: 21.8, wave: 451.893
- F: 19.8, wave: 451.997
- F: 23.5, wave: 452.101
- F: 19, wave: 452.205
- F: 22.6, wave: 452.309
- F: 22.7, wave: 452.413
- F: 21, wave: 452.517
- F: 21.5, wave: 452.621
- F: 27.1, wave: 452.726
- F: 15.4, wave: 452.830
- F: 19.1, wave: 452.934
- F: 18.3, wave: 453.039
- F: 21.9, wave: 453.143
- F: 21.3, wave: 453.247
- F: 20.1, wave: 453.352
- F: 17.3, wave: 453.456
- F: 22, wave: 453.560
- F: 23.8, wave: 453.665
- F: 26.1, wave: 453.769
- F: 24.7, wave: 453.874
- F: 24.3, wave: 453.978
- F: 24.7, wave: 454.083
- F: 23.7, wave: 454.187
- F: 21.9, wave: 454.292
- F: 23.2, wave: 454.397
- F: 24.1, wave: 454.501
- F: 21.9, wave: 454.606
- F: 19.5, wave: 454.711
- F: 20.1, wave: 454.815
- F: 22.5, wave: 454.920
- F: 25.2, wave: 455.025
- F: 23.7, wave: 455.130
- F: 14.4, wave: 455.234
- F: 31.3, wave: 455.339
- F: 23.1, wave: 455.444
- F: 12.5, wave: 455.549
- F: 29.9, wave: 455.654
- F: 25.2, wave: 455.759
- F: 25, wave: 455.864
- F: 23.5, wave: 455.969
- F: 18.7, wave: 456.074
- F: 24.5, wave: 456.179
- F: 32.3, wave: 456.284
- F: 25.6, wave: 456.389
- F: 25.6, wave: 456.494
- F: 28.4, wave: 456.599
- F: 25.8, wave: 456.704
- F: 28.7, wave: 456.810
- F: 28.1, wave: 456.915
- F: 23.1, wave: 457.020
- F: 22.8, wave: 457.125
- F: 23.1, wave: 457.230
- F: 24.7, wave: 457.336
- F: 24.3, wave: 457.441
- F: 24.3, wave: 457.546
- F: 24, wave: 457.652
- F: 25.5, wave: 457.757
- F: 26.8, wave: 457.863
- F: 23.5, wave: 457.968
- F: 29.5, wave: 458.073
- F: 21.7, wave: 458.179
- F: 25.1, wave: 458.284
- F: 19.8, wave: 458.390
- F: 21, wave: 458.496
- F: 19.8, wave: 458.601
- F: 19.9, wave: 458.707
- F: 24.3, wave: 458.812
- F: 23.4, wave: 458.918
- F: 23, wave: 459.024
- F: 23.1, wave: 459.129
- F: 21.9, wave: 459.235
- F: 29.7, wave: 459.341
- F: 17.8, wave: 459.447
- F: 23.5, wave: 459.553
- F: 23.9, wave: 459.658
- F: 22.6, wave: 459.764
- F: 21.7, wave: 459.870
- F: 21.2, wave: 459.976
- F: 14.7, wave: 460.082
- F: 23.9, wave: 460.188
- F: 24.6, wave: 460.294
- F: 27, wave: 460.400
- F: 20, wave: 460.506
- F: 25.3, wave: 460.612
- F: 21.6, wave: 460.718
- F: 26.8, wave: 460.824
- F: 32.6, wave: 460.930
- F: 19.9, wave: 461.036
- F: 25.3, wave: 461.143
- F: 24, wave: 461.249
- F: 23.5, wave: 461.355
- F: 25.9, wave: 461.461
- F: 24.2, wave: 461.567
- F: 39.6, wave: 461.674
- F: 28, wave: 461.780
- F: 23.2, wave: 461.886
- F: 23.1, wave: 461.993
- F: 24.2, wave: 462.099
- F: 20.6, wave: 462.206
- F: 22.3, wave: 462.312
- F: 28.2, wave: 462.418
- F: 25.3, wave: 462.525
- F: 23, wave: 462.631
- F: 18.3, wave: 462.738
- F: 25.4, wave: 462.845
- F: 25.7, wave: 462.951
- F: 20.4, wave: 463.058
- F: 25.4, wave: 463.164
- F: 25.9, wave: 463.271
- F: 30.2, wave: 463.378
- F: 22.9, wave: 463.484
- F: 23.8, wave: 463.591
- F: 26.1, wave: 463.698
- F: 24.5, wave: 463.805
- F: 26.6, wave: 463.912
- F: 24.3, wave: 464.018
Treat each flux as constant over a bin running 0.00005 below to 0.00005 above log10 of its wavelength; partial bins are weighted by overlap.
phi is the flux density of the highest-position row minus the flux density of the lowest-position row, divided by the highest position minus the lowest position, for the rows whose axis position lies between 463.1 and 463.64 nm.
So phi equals -4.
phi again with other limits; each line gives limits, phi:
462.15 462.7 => 6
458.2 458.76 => -12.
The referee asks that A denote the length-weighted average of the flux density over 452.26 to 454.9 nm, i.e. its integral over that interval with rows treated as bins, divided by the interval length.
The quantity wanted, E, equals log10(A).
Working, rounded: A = 21.9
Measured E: 1.34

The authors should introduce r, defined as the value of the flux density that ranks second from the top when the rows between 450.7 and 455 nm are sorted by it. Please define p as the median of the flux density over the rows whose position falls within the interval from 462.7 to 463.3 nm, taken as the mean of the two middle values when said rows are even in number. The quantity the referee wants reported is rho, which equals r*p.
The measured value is 676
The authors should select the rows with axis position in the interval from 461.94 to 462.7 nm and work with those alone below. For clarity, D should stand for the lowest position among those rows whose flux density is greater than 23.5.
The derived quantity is 462.099 nm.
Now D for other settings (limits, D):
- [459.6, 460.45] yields 459.658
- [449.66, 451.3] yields 449.920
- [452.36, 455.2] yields 452.726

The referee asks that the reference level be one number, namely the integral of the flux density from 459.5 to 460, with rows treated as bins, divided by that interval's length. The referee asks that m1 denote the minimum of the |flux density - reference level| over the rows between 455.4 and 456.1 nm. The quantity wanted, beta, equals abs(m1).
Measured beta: 0.42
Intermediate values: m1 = 0.42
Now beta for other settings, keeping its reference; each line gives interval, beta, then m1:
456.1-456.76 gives 1.82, 1.82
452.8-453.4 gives 0.78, 0.78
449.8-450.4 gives 0.32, 0.32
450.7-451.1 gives 0.18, 0.18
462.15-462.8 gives 0.32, 0.32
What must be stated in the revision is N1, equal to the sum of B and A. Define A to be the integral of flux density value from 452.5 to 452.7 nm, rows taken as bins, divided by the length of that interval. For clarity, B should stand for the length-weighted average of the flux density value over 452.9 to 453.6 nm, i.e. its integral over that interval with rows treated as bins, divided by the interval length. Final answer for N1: 42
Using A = 22.0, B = 20.0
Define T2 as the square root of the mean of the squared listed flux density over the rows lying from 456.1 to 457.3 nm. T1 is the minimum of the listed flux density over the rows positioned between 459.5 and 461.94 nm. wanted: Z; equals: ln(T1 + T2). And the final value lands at 3.71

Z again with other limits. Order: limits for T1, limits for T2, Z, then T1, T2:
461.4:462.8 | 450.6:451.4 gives 3.74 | 18.3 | 23.9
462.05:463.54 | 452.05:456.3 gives 3.72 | 18.3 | 22.8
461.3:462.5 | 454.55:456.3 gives 3.79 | 20.6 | 23.7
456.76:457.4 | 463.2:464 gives 3.88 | 22.8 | 25.8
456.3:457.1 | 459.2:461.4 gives 3.85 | 23.1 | 23.7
